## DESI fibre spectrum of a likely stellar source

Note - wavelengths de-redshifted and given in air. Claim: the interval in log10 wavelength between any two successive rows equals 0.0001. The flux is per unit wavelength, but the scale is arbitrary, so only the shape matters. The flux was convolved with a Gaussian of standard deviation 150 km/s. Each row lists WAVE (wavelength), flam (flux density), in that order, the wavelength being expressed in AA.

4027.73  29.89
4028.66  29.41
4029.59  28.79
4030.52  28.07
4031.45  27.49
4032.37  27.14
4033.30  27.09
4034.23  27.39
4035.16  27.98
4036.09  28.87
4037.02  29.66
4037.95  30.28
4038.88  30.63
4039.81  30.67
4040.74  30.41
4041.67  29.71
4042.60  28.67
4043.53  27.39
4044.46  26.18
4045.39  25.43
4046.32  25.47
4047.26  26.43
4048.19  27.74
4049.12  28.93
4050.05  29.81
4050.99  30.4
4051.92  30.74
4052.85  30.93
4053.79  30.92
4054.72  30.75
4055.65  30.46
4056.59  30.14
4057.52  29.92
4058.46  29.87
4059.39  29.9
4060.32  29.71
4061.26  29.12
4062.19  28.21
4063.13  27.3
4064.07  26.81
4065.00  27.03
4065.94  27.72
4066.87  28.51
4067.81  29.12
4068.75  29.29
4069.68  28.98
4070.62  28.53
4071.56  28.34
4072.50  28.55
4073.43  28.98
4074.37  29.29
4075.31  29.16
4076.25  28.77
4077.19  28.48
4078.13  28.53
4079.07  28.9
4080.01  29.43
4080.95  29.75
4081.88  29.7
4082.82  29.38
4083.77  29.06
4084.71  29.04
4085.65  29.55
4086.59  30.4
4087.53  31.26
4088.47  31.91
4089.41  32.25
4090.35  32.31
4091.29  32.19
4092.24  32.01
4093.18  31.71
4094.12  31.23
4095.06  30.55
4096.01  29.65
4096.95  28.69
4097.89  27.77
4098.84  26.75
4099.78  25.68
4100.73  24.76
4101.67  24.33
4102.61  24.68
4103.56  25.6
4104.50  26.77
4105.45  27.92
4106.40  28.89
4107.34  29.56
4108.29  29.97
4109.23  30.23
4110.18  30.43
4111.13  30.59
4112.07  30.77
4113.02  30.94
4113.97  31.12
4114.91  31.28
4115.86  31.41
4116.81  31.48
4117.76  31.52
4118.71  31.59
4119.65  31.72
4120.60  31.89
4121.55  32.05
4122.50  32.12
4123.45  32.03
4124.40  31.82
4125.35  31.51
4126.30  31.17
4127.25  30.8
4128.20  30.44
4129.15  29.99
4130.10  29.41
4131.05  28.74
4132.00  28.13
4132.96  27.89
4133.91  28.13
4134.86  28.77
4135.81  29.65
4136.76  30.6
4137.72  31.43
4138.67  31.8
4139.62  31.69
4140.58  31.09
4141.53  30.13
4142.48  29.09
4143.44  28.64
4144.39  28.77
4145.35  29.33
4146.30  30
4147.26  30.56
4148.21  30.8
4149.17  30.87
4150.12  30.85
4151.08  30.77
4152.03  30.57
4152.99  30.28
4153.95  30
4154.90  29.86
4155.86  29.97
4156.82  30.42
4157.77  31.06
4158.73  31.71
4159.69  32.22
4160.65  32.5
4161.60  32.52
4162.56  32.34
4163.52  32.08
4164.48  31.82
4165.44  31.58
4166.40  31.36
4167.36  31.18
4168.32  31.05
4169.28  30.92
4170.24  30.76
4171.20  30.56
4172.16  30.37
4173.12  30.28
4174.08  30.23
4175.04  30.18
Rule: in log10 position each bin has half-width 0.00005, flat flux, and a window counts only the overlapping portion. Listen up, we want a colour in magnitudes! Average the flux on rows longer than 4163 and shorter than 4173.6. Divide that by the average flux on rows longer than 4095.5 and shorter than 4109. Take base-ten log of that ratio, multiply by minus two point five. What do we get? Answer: -0.14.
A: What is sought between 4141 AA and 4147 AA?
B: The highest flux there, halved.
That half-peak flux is 15.1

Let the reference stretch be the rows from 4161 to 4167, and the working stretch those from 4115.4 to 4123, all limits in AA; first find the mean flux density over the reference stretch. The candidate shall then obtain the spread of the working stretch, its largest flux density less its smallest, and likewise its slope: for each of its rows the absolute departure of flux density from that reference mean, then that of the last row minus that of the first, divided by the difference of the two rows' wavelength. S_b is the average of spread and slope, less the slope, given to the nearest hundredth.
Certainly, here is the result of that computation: 0.38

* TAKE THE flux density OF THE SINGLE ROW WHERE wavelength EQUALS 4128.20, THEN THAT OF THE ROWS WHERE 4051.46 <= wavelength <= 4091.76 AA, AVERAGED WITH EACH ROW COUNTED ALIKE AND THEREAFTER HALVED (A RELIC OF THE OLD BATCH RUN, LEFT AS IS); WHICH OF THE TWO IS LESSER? 14.8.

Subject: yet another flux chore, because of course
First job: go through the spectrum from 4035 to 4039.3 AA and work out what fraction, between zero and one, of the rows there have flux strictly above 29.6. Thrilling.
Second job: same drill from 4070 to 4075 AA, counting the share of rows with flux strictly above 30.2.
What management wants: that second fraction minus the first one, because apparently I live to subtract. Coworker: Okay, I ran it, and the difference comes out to -0.60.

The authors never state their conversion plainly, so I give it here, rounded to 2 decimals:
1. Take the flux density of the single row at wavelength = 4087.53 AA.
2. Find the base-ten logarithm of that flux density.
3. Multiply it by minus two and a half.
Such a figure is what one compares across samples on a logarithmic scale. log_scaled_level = -3.74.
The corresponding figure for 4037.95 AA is -3.70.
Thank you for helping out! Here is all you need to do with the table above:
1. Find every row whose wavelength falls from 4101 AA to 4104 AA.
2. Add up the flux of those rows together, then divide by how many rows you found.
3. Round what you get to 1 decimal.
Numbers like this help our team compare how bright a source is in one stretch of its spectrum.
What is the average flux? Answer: 24.9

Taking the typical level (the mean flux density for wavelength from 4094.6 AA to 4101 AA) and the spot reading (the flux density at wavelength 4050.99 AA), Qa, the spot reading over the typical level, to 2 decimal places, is 1.10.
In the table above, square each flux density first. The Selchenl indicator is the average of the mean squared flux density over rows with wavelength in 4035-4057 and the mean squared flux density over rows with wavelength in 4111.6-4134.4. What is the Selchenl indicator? 899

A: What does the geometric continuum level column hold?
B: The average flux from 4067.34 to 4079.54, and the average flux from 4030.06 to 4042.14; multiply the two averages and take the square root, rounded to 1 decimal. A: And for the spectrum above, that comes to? 28.9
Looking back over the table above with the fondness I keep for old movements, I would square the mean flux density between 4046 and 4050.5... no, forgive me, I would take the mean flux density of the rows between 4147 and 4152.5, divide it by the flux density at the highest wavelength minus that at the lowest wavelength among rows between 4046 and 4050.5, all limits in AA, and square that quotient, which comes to 50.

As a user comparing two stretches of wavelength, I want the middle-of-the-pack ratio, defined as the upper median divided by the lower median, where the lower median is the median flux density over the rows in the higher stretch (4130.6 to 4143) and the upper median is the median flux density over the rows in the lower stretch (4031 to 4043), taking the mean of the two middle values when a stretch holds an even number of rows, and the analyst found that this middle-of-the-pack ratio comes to 0.974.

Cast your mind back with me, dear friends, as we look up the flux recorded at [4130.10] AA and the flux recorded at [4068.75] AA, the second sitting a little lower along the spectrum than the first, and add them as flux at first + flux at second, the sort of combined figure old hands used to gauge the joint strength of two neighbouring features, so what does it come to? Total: 58.7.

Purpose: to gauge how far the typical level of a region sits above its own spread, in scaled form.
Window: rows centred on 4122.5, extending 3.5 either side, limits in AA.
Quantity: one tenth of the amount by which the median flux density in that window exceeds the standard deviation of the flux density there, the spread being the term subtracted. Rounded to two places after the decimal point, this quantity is 3.17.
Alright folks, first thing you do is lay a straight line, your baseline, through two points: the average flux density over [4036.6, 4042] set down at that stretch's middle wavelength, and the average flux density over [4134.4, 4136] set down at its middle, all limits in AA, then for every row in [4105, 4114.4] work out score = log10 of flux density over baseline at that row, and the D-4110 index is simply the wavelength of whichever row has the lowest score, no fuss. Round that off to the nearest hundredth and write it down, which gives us 4105.45 AA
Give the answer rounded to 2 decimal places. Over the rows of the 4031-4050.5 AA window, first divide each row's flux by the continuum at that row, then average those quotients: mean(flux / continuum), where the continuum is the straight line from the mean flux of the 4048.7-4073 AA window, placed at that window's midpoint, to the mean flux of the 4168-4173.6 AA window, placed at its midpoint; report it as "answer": 0.98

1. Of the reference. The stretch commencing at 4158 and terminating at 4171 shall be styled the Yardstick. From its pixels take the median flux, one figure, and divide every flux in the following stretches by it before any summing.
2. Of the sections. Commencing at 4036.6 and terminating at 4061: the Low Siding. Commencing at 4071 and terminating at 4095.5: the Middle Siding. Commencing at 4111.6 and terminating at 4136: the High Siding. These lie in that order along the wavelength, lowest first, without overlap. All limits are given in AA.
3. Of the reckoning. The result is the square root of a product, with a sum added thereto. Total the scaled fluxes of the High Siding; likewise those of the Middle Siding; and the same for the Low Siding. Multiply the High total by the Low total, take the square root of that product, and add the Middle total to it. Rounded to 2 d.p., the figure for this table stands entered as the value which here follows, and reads 49.17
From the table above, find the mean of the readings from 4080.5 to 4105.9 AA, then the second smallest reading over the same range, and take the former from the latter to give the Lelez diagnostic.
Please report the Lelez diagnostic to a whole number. -4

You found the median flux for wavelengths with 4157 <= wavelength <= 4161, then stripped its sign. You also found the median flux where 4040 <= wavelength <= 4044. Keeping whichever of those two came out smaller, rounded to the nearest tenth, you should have 29.2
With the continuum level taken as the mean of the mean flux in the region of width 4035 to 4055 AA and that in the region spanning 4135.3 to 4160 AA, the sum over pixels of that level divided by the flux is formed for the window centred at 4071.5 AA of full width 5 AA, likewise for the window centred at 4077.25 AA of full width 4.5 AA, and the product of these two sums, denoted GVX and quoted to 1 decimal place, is 26.8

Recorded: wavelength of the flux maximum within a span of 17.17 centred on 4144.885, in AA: 4138.67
